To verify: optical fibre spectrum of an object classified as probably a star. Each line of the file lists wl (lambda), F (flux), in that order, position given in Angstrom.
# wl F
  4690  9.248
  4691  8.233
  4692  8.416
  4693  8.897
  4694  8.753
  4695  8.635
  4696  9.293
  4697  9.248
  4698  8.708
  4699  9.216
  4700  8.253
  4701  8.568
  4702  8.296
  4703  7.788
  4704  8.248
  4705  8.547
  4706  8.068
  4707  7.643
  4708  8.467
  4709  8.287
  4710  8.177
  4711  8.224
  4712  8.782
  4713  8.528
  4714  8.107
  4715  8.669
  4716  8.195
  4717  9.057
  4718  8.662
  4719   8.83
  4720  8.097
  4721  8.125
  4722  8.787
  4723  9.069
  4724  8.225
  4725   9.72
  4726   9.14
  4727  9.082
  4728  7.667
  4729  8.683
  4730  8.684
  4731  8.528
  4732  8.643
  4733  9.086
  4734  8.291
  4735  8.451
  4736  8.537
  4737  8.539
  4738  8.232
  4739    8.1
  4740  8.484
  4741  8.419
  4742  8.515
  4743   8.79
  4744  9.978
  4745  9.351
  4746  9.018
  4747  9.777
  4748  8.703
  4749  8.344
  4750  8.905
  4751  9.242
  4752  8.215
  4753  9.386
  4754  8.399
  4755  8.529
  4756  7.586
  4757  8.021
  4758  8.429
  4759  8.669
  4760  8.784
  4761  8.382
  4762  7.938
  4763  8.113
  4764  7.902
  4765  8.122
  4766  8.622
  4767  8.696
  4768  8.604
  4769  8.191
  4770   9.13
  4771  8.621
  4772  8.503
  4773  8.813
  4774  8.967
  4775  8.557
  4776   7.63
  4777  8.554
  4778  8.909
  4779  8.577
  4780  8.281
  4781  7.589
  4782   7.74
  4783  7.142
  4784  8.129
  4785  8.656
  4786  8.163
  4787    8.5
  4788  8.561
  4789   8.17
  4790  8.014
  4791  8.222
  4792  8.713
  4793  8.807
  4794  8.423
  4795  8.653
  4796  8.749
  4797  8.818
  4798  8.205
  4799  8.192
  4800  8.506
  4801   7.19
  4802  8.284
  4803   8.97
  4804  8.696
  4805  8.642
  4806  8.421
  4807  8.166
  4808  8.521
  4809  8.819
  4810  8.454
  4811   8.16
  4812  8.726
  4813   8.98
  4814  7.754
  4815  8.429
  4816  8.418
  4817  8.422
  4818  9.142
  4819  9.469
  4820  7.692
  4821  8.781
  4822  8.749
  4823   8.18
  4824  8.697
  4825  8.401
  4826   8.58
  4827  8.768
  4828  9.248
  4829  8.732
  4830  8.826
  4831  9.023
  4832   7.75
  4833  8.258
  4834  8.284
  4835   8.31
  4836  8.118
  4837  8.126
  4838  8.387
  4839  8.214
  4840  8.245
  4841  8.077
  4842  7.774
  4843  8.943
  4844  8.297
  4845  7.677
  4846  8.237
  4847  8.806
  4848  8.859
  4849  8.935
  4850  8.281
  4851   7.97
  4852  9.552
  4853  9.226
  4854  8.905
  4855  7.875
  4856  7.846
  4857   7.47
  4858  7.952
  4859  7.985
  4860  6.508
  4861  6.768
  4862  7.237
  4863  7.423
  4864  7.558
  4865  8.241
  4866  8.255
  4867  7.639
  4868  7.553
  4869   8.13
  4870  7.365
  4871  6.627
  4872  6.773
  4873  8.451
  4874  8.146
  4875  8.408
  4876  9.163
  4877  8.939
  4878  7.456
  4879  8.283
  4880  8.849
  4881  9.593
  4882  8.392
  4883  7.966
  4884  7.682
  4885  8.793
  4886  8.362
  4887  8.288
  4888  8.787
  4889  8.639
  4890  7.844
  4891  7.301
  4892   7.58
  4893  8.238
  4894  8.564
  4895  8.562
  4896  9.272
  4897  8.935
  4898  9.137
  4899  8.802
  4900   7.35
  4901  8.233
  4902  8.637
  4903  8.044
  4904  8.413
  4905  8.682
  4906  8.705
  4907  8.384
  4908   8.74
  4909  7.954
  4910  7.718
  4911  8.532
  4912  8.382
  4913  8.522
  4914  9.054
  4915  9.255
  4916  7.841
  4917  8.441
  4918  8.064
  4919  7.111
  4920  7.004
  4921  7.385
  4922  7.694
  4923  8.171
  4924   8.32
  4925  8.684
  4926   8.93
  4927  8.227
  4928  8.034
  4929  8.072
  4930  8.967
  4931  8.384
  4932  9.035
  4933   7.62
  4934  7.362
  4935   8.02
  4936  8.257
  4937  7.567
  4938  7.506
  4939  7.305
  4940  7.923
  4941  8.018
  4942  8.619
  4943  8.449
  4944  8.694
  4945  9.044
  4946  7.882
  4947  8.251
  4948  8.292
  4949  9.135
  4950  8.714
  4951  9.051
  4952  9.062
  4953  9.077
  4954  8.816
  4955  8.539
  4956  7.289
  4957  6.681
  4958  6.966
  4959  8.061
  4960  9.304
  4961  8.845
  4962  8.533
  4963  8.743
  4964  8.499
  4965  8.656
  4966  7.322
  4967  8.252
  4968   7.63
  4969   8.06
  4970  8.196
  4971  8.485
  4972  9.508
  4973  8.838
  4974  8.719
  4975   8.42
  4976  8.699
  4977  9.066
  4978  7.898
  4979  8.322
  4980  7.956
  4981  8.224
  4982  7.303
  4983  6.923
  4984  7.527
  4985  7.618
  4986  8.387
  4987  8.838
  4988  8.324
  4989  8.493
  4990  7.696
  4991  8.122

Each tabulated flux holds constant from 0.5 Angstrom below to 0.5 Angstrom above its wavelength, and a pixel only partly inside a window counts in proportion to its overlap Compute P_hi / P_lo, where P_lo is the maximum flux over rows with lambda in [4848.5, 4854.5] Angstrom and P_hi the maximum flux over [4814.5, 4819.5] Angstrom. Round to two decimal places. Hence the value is 0.99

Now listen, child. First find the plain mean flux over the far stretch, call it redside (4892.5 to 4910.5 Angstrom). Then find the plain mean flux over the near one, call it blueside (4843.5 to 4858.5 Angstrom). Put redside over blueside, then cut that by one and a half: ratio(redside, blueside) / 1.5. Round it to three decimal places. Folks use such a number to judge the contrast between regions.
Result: 0.672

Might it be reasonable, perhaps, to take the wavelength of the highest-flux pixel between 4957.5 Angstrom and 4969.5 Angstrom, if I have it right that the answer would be 4960 Angstrom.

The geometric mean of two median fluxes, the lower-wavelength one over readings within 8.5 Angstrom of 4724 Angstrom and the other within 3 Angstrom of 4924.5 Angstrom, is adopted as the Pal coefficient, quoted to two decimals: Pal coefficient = 8.48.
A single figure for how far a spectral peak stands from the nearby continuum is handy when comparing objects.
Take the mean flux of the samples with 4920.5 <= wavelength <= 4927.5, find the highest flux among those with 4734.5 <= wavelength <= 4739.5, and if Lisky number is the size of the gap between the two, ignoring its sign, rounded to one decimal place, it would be 0.3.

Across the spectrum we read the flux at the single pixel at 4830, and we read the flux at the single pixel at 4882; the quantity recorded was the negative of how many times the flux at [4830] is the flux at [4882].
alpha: -1.05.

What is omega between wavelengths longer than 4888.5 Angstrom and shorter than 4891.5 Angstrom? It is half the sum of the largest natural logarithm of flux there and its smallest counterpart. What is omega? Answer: 2.07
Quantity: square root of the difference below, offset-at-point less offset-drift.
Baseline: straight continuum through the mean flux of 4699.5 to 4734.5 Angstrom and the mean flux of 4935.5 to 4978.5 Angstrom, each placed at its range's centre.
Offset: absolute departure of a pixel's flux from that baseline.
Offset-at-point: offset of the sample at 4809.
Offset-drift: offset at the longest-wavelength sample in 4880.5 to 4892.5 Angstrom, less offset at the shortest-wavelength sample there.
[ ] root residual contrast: 0.9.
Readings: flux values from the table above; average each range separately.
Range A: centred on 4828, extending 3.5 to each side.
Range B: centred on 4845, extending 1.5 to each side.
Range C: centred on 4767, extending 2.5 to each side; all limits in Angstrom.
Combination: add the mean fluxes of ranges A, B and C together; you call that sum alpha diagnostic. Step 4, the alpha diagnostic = 25.3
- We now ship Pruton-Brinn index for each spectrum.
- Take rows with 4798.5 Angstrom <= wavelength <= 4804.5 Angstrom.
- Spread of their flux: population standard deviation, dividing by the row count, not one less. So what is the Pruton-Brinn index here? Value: 0.56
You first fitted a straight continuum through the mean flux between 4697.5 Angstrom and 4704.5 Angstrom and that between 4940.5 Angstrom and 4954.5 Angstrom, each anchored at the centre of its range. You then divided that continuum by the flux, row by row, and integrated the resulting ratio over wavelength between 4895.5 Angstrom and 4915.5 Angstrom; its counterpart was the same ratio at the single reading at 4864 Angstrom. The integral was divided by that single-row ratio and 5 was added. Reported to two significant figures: 23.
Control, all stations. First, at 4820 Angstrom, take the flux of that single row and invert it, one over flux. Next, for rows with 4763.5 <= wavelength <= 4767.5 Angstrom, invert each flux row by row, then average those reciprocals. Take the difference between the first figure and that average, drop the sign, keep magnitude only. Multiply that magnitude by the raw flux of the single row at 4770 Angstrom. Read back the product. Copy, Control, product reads 0.090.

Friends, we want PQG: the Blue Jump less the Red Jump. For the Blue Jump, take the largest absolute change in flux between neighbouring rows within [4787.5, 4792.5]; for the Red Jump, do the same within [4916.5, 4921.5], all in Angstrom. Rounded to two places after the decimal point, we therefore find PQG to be -0.46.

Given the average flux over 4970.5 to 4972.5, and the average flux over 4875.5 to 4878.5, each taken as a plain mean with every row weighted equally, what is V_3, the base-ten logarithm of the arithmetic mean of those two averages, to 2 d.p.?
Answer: 0.94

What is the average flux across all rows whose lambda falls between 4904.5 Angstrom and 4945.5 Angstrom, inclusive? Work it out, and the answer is 8.2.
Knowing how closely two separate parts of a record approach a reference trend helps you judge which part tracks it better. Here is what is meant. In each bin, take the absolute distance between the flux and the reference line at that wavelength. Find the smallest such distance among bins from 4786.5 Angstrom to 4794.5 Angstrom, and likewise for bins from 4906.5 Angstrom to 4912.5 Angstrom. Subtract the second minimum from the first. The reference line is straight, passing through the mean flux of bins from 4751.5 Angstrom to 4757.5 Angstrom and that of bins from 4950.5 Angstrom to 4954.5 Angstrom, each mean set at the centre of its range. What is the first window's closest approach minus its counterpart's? -0.08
